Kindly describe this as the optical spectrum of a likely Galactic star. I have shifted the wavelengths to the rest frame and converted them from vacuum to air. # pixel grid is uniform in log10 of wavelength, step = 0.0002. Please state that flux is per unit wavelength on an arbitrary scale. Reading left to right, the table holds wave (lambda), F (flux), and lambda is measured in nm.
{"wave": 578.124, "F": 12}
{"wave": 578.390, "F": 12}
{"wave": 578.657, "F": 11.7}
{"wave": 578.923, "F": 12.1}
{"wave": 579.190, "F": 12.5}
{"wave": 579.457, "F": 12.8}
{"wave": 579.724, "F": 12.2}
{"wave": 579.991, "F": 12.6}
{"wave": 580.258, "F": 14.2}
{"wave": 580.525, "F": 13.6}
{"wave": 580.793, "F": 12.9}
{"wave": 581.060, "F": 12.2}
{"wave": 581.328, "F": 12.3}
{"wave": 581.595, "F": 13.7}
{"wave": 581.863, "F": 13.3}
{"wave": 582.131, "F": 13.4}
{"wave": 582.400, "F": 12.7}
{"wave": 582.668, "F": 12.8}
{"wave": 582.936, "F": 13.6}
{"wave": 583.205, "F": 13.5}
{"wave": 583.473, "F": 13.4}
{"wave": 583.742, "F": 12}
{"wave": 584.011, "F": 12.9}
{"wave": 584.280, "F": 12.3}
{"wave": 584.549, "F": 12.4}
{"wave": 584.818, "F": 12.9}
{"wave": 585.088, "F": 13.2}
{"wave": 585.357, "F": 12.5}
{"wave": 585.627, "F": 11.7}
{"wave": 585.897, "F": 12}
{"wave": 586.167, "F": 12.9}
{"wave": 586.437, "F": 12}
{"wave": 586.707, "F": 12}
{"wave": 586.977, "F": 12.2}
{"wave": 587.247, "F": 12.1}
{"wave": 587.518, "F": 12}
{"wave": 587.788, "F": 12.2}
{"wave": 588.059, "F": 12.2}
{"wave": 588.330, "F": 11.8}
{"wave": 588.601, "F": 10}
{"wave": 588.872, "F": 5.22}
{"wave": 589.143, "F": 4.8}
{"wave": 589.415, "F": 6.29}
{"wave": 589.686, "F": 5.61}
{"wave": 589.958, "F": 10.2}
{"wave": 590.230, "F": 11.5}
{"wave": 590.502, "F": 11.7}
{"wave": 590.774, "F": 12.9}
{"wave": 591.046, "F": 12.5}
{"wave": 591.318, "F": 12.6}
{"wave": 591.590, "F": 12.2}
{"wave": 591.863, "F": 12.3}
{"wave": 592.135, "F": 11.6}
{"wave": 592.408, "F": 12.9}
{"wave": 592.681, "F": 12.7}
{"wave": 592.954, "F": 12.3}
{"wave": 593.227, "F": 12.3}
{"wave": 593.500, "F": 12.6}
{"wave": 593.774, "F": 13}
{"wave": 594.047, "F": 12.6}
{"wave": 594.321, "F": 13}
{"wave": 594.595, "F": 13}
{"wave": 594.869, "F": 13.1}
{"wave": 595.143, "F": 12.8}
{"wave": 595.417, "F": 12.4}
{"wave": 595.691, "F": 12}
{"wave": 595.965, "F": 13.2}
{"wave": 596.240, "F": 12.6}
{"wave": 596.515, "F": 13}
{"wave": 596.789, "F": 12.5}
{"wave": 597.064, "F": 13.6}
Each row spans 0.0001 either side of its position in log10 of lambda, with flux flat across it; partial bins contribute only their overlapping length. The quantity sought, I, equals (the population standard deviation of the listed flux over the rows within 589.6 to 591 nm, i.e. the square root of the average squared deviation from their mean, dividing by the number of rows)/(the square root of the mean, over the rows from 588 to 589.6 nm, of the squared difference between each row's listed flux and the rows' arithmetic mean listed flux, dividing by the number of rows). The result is 0.8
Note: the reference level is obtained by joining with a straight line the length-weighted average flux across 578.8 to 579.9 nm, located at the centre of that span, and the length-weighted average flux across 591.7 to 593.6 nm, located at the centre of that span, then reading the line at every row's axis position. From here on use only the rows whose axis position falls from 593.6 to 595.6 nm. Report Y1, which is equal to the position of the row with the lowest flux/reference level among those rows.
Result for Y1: 595.417 nm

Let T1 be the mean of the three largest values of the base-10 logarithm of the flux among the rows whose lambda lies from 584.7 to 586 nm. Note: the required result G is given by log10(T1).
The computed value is 0.0451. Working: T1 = 1.11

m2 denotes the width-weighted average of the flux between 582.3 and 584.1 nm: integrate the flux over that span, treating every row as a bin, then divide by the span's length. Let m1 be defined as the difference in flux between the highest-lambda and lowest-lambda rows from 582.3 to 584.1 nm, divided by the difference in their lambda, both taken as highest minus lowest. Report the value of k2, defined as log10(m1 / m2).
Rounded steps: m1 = 0.1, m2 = 13.0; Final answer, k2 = -2.0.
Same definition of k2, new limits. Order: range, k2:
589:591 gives -0.3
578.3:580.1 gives -1.5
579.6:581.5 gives -2.3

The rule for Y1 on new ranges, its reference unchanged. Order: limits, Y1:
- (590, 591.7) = 590.230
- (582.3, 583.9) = 583.742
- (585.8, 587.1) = 585.897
